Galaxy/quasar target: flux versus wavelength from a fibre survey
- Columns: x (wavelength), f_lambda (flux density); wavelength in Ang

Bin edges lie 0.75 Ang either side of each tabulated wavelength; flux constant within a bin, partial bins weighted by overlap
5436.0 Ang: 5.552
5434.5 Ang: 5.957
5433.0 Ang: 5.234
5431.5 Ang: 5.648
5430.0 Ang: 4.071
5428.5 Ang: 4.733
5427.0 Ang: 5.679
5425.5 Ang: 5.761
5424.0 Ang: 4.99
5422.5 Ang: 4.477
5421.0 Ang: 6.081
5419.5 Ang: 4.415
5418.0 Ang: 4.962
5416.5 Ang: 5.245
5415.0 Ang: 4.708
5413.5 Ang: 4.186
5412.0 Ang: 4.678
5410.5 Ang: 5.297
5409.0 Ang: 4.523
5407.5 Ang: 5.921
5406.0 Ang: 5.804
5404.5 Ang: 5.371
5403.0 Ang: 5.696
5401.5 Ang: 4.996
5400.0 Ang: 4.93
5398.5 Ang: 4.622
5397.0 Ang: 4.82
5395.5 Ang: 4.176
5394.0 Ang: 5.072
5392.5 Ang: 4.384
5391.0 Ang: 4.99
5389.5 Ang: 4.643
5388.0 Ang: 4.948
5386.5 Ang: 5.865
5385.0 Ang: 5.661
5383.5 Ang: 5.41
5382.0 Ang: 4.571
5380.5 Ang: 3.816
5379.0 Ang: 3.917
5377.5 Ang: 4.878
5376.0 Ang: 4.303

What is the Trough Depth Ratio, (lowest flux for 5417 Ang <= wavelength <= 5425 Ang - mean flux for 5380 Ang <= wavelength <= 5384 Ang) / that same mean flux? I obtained -0.04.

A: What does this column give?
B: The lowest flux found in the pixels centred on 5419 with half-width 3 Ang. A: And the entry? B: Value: 4.415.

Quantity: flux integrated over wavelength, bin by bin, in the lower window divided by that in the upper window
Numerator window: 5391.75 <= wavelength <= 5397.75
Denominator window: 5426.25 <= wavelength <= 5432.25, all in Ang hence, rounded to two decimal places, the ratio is 0.92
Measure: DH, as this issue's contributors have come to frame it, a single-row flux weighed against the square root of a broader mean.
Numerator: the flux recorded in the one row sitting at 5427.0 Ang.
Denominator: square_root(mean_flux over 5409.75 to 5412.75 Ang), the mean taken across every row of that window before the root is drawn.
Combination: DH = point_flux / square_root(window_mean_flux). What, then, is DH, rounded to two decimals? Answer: 2.54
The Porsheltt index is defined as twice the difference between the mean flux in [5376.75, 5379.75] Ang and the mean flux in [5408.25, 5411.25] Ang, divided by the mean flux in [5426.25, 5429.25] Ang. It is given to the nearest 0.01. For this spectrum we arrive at -0.20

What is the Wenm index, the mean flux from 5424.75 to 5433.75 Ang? 5.19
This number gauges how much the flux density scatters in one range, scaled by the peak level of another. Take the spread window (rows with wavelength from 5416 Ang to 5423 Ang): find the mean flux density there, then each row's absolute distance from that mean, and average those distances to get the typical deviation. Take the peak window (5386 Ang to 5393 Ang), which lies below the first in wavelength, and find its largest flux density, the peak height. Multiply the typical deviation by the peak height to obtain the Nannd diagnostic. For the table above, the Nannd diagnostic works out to 2.94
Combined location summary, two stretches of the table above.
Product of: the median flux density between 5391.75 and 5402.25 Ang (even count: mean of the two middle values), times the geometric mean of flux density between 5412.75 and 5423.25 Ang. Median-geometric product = 23.3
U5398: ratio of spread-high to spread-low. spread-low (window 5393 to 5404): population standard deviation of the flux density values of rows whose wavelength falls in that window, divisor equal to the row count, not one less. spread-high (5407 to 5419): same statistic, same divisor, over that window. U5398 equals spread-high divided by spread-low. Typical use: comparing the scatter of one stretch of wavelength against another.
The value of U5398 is 1.18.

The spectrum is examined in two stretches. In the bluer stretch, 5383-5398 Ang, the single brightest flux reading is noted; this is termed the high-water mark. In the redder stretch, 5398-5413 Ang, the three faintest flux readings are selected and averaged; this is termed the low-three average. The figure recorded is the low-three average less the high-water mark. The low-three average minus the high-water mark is -1.3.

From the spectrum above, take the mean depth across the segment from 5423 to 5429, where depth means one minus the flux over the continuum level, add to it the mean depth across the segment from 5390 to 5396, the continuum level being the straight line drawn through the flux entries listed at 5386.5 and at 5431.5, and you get 0.27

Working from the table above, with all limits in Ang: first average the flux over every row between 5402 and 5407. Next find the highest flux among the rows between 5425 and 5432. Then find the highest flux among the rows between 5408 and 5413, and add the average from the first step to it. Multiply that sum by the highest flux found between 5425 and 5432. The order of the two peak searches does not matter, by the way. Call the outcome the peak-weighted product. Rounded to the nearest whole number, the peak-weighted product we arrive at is 63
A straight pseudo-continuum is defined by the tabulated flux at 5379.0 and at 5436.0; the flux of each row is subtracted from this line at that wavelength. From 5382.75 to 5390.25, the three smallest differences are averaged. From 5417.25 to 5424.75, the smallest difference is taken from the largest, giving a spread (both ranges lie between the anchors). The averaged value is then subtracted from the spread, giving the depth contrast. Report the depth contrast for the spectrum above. 3.2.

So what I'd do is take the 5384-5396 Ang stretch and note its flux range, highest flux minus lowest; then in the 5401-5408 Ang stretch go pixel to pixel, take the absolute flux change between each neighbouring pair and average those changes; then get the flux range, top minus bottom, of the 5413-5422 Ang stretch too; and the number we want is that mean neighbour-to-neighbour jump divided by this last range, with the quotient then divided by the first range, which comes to 0.12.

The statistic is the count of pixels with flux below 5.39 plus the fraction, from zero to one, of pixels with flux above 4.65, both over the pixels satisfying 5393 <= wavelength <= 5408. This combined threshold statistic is 7.8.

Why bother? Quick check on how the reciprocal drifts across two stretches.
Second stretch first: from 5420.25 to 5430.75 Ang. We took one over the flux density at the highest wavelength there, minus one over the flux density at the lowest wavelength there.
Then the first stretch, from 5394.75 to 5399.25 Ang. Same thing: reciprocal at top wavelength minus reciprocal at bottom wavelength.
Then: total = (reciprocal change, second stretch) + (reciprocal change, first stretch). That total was 0.06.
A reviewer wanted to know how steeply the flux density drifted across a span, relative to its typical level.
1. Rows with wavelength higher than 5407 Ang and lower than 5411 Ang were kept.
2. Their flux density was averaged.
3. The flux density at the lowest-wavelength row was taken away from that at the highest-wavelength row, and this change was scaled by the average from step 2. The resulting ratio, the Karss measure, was -0.12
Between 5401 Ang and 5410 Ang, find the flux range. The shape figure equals 1.4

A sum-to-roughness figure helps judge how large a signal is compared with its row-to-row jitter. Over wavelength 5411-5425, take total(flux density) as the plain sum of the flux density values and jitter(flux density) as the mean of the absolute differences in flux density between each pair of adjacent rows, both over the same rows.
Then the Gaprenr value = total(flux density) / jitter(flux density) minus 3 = 54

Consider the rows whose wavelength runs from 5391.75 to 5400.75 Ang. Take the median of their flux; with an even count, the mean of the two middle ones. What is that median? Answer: 4.7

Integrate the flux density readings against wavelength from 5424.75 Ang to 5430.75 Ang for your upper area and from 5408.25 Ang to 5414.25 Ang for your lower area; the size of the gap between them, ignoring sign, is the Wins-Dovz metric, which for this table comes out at 2.3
